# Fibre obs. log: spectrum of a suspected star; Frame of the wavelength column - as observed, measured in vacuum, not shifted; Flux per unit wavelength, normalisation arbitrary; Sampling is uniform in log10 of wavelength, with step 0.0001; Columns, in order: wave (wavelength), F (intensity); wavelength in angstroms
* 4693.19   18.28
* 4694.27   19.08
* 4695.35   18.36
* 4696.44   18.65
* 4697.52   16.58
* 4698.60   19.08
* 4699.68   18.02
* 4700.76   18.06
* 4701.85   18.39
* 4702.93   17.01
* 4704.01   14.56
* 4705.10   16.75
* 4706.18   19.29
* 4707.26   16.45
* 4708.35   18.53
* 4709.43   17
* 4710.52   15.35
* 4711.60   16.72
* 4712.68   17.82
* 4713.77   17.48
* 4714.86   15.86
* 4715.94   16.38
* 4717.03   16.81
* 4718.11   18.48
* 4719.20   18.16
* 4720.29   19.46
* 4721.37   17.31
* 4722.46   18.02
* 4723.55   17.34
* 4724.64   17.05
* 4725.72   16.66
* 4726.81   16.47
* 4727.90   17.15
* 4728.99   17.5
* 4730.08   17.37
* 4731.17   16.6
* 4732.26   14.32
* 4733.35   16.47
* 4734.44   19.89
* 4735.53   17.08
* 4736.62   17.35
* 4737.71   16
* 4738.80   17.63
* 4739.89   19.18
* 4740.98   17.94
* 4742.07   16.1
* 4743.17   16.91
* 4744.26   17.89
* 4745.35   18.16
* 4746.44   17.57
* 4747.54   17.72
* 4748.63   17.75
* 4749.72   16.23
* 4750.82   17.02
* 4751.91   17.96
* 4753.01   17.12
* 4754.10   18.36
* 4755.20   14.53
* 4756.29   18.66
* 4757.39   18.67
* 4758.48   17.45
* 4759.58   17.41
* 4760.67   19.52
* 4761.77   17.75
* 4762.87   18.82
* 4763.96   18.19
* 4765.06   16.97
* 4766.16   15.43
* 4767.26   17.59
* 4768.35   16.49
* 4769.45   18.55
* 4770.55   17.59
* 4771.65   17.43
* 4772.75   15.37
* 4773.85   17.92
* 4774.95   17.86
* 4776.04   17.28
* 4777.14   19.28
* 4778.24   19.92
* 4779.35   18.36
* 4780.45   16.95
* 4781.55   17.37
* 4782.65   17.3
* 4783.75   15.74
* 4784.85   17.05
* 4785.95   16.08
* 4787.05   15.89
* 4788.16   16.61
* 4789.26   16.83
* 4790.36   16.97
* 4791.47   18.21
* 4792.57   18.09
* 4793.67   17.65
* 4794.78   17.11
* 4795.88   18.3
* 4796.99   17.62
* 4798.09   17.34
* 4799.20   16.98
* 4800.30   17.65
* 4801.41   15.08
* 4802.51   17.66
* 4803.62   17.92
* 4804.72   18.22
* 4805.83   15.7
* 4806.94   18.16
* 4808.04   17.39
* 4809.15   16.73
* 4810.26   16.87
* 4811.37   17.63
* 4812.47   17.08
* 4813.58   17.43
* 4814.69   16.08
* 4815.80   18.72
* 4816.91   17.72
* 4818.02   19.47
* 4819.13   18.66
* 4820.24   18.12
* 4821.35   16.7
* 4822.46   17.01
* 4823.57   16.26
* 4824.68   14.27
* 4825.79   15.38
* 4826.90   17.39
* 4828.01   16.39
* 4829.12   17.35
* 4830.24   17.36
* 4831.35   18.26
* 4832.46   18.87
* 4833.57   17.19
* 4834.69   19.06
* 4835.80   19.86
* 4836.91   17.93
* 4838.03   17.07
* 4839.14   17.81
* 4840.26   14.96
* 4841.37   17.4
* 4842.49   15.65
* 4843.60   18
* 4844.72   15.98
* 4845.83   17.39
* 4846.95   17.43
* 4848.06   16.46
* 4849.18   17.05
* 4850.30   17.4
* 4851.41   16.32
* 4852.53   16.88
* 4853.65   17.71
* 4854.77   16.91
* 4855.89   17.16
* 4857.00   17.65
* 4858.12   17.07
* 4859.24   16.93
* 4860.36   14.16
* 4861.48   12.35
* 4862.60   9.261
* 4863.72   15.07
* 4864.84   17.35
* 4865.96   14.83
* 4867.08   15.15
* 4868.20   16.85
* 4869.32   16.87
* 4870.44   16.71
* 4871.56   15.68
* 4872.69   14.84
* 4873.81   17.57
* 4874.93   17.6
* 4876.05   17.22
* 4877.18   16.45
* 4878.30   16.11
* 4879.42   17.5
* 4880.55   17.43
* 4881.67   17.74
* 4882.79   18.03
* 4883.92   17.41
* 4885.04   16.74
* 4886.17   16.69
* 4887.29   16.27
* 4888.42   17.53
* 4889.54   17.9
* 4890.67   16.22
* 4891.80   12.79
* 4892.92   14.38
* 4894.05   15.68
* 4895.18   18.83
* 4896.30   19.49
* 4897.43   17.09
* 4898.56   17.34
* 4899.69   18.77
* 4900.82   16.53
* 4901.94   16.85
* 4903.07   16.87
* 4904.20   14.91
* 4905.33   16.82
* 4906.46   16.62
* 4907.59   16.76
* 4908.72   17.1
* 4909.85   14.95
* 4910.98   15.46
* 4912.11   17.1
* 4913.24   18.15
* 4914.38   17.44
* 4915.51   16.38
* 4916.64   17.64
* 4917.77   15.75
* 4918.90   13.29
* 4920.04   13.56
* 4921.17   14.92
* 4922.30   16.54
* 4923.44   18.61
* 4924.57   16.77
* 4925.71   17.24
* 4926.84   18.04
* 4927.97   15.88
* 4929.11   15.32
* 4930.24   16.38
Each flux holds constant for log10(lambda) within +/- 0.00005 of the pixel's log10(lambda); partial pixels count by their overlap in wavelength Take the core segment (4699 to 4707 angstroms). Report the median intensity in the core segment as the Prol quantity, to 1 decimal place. 18.0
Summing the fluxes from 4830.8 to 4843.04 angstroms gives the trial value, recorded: 194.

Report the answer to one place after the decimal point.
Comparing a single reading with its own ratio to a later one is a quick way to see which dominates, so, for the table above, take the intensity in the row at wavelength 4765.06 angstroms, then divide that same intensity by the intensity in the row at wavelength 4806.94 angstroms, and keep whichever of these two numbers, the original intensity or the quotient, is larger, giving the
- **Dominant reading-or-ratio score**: 17.0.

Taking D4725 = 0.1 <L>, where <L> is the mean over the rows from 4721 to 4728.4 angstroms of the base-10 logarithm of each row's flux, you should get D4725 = 0.123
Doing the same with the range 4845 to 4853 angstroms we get 0.123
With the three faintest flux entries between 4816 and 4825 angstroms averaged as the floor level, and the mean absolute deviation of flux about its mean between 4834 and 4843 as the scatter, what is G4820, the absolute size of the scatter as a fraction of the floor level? 0.076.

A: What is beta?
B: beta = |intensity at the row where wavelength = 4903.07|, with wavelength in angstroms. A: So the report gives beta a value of 16.9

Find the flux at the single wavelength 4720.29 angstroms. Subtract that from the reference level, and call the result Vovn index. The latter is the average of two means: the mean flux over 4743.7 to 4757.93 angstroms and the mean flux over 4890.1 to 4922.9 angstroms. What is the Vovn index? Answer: -2.5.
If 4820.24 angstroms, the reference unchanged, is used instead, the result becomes -1.2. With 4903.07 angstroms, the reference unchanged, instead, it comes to 0.1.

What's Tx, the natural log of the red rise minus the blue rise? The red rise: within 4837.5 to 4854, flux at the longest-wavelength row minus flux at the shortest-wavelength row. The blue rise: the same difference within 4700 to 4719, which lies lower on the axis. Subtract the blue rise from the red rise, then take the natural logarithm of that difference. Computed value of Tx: -1.5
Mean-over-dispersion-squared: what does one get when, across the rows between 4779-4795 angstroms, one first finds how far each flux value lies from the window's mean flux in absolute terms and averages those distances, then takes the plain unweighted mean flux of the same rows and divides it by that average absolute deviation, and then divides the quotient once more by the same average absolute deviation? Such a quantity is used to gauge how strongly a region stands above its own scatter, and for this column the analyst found 47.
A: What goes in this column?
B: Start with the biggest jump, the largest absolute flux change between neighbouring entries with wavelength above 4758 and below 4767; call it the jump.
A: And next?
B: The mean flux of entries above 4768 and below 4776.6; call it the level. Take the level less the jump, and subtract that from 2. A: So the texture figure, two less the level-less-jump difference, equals -13.2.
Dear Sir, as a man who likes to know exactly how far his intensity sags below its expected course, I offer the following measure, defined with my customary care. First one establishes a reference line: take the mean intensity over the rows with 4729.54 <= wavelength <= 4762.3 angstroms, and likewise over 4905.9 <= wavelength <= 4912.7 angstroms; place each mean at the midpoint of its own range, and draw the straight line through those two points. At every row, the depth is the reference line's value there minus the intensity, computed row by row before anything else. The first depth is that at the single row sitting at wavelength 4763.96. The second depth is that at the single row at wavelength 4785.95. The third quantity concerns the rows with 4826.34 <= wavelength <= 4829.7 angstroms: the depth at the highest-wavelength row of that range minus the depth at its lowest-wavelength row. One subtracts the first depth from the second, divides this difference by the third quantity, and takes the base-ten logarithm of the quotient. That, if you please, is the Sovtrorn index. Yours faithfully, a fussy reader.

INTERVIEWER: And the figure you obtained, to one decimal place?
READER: 1.9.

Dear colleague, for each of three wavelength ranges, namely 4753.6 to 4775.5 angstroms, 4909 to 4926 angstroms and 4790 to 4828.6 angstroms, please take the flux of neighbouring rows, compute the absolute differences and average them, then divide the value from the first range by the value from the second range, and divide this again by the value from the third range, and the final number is 1.1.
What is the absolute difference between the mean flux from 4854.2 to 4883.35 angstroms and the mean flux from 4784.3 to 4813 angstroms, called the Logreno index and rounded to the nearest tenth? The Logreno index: 1.0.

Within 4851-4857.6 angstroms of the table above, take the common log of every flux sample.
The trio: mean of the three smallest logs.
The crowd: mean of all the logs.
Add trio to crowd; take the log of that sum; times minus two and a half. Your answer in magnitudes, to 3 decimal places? -0.975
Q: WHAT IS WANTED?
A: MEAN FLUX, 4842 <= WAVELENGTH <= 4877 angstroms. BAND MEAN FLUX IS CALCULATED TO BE 16.2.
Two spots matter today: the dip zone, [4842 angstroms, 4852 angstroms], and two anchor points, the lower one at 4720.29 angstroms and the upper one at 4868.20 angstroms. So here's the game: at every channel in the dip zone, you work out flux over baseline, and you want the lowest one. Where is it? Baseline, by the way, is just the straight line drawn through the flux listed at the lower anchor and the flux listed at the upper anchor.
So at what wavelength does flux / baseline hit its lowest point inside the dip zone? 4842.49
